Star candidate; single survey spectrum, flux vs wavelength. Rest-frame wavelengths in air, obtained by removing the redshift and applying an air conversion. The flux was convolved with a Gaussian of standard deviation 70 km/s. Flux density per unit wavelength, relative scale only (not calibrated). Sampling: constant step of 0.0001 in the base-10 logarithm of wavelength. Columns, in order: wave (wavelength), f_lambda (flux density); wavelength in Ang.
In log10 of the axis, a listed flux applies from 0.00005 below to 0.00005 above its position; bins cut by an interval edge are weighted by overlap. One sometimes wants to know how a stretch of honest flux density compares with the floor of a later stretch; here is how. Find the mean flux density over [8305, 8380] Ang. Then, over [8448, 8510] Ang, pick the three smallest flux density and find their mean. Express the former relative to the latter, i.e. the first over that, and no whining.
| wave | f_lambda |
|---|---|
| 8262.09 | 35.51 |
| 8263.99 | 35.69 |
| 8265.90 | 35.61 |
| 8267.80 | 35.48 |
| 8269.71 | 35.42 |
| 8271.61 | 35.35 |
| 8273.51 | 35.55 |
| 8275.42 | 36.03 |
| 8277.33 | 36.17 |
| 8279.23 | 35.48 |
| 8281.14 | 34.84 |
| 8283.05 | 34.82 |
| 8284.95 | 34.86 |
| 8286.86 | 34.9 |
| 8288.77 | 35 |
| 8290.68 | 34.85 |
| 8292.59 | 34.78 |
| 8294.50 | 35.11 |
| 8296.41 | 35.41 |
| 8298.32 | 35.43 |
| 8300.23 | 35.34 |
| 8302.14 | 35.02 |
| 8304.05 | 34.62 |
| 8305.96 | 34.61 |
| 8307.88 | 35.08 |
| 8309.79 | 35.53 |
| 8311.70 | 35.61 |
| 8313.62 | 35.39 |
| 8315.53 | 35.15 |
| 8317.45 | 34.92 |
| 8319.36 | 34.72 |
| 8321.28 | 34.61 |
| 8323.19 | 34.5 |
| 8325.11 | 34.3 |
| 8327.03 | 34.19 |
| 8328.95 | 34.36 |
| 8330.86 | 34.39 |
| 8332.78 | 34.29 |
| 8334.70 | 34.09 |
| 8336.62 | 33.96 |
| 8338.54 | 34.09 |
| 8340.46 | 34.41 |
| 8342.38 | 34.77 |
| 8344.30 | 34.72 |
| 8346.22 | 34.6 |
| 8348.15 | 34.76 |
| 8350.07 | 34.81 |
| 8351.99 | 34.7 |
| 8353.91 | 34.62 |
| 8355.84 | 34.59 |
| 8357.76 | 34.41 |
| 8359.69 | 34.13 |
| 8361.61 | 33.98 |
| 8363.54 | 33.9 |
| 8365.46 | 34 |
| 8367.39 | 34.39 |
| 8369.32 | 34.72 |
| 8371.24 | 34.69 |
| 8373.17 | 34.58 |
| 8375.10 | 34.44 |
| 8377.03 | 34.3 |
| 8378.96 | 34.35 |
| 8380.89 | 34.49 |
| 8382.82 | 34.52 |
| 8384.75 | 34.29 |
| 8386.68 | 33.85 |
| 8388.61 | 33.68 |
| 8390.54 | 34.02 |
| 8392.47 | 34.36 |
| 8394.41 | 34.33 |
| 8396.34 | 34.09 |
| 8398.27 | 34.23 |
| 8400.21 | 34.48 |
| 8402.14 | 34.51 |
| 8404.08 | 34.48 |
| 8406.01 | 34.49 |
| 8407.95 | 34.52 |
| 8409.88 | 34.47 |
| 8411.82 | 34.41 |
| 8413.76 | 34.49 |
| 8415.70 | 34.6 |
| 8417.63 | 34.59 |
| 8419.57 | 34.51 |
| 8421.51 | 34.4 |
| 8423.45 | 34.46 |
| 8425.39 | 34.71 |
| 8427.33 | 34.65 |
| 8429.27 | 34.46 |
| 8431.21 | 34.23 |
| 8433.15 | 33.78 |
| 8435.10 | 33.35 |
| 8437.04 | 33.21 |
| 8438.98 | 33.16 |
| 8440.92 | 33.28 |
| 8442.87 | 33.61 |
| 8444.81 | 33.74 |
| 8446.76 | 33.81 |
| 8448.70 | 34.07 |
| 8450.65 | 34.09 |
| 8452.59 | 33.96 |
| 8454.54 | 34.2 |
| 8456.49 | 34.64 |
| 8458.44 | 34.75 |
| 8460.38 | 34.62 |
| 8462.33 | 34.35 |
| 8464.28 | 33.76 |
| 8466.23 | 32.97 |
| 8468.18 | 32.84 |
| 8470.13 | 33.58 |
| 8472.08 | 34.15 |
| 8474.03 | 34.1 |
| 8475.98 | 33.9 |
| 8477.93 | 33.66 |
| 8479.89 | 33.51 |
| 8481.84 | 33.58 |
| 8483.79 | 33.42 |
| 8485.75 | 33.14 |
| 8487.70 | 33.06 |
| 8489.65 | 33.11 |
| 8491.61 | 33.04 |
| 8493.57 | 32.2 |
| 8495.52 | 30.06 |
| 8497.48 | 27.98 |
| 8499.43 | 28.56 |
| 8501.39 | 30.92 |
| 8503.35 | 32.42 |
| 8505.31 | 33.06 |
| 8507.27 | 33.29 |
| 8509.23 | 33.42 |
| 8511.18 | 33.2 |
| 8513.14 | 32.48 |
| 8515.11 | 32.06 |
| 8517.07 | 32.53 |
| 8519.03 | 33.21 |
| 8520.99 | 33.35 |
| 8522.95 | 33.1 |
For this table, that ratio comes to 1.197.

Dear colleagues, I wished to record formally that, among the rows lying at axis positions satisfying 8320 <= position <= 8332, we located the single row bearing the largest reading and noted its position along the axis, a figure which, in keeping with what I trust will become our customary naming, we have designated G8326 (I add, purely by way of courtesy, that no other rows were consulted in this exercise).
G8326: 8321.28 Ang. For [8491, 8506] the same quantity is 8505.31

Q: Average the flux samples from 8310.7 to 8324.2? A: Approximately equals 34.99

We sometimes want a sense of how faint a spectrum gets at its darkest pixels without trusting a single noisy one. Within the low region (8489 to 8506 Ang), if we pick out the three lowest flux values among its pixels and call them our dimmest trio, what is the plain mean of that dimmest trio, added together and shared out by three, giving 28.9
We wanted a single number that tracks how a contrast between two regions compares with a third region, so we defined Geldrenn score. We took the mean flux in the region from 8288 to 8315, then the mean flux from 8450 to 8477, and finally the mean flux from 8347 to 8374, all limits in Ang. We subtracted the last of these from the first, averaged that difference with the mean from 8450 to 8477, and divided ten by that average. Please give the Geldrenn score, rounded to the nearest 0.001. 0.577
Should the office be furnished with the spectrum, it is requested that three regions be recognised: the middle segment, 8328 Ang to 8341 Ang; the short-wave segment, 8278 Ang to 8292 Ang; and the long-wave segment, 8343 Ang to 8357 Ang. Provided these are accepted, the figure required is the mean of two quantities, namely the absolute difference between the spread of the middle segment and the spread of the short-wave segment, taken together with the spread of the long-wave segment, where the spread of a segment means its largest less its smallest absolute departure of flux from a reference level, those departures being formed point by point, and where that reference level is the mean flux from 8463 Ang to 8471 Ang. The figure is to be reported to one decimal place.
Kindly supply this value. 0.2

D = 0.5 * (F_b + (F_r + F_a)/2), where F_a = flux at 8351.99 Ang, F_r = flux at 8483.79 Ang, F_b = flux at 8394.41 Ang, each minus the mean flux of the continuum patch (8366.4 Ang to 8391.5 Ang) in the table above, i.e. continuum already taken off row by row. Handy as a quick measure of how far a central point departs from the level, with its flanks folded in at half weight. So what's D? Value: -0.1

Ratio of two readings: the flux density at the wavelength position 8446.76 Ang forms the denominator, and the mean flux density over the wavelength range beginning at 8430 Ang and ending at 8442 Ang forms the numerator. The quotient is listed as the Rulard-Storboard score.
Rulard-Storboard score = 0.99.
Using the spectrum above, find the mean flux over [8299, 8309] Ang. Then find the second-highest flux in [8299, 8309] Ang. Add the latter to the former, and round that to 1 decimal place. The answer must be 70.0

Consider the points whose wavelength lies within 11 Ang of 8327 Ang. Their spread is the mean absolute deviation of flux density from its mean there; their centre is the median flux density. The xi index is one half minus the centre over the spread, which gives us -160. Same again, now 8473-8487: -144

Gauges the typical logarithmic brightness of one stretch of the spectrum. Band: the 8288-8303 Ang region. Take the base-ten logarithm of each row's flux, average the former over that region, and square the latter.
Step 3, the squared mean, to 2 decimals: 2.39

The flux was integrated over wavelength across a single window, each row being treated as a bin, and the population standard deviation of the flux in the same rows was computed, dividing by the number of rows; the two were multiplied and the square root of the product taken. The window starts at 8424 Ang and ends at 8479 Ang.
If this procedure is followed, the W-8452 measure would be 31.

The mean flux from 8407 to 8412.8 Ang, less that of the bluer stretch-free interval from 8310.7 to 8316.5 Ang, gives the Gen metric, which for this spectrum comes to -0.9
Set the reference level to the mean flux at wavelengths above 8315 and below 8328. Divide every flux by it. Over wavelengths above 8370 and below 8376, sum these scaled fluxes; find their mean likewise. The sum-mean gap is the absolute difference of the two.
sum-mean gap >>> 2.00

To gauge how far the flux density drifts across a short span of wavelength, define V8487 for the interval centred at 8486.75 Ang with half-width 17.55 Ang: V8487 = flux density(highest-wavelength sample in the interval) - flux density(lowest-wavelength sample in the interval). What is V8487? -1.2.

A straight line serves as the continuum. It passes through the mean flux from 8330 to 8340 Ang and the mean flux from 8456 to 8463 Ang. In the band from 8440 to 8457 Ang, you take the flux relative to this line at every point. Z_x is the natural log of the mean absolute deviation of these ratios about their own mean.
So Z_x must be -4.8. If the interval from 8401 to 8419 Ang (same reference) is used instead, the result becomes -6.8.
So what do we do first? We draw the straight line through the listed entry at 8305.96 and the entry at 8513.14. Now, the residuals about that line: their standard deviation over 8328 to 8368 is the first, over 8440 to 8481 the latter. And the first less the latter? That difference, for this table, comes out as -0.19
